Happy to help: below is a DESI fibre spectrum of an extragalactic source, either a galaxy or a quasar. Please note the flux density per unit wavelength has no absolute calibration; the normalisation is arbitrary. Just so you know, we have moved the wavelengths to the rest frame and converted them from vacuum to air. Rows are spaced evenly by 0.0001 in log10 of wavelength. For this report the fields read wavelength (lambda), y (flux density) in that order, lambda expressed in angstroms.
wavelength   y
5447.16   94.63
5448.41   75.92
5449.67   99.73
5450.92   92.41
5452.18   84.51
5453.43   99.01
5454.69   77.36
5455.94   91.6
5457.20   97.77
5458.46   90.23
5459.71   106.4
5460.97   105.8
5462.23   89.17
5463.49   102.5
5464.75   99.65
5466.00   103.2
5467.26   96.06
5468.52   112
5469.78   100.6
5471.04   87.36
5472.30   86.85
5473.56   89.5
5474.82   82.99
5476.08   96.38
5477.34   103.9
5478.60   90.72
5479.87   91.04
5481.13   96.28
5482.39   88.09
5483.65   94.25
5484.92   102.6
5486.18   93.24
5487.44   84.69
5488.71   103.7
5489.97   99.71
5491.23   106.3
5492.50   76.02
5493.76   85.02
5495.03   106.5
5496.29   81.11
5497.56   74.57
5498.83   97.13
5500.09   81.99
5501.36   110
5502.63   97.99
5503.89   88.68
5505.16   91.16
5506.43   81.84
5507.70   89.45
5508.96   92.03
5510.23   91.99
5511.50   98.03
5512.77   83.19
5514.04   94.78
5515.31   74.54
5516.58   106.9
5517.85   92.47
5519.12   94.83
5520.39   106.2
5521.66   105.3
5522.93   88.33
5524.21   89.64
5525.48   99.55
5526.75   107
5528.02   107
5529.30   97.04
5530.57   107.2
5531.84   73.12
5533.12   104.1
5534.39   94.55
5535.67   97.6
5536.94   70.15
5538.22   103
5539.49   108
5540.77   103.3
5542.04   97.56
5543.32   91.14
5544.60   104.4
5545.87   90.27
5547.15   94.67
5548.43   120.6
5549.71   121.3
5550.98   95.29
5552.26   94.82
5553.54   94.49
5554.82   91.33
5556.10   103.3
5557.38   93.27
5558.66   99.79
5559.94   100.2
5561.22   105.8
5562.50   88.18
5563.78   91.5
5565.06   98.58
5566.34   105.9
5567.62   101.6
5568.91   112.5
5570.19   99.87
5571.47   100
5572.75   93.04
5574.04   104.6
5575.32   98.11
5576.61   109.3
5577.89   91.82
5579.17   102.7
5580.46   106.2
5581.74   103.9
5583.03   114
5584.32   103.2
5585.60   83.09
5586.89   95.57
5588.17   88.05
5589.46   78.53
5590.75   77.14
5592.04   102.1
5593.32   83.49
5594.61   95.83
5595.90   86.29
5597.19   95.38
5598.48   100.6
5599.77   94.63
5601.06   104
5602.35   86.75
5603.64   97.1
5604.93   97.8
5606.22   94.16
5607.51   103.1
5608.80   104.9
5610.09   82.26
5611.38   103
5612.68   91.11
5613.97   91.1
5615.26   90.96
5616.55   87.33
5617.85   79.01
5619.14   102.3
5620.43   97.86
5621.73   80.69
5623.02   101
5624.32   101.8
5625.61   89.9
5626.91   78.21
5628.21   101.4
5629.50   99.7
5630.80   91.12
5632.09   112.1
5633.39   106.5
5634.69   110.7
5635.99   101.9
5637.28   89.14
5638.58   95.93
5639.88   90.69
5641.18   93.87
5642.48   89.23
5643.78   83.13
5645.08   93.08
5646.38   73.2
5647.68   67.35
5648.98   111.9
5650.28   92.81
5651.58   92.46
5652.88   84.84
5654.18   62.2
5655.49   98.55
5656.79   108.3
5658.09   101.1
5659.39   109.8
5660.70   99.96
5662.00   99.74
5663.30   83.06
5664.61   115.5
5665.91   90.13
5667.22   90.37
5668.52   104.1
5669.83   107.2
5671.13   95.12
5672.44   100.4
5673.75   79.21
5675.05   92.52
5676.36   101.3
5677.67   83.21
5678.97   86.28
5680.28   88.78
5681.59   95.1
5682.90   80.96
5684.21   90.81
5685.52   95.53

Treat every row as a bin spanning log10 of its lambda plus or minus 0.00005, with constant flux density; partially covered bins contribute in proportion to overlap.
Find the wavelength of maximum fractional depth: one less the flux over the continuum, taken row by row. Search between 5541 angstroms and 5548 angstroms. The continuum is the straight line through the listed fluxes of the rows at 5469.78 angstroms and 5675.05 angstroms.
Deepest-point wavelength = 5545.87 angstroms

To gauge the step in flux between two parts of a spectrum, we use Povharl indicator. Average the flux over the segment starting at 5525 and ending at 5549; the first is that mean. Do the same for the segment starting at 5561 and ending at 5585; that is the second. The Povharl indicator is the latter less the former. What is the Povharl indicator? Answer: 3.2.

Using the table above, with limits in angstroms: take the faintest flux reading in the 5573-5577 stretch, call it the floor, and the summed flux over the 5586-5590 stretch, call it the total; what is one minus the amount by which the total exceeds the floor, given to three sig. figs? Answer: -163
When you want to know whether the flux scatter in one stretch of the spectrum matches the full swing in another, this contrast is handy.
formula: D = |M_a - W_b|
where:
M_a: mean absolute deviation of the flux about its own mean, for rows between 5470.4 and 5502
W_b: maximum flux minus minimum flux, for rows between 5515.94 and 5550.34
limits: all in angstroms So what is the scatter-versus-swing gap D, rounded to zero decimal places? 43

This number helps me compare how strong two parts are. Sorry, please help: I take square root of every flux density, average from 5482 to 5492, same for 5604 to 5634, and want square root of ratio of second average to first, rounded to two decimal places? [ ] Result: 1.00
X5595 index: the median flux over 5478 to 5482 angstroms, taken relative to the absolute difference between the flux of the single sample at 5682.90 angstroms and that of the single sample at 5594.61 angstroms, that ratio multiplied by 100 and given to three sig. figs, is 612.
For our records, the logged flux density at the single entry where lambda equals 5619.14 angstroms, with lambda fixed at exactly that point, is 102.3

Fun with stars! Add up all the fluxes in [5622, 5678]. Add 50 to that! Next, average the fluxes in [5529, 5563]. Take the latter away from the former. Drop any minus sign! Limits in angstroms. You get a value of 4026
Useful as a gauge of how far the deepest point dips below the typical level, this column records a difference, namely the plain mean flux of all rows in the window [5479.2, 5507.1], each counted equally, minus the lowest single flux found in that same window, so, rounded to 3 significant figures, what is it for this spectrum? 17.8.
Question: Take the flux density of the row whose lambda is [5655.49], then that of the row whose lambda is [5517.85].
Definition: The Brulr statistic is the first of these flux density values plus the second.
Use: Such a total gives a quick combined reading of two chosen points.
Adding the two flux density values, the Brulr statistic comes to 191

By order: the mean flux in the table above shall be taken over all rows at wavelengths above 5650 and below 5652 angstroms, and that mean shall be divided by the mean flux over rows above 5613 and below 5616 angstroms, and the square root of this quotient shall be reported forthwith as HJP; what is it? 1.01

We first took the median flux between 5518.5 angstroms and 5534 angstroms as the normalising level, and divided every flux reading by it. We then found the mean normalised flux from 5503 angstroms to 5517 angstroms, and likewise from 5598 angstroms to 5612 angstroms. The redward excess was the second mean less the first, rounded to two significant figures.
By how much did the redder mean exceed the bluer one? 0.068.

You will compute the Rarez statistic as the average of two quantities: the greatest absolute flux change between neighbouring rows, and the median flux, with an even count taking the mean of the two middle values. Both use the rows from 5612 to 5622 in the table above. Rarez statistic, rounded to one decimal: 57.2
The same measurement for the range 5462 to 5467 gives 57.2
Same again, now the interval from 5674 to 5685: 53.9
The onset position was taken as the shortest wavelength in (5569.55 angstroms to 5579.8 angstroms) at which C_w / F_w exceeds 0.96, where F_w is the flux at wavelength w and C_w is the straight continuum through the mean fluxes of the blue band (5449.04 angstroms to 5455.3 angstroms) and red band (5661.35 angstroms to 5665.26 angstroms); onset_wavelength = 5572.75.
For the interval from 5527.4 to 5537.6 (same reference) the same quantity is 5529.30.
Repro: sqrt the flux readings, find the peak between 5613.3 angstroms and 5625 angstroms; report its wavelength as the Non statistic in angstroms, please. 5619.14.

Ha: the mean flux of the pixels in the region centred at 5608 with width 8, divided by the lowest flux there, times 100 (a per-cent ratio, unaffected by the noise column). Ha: 119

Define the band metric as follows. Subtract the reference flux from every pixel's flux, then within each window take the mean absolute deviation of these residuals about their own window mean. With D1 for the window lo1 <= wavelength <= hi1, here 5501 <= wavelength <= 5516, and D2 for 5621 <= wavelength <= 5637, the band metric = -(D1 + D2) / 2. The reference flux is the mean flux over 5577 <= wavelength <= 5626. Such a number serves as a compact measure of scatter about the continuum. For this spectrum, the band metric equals -7.5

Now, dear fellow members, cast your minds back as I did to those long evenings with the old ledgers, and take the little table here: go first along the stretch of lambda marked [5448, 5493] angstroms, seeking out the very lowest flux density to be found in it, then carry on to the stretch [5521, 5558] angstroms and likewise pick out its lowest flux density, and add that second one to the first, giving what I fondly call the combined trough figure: 146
